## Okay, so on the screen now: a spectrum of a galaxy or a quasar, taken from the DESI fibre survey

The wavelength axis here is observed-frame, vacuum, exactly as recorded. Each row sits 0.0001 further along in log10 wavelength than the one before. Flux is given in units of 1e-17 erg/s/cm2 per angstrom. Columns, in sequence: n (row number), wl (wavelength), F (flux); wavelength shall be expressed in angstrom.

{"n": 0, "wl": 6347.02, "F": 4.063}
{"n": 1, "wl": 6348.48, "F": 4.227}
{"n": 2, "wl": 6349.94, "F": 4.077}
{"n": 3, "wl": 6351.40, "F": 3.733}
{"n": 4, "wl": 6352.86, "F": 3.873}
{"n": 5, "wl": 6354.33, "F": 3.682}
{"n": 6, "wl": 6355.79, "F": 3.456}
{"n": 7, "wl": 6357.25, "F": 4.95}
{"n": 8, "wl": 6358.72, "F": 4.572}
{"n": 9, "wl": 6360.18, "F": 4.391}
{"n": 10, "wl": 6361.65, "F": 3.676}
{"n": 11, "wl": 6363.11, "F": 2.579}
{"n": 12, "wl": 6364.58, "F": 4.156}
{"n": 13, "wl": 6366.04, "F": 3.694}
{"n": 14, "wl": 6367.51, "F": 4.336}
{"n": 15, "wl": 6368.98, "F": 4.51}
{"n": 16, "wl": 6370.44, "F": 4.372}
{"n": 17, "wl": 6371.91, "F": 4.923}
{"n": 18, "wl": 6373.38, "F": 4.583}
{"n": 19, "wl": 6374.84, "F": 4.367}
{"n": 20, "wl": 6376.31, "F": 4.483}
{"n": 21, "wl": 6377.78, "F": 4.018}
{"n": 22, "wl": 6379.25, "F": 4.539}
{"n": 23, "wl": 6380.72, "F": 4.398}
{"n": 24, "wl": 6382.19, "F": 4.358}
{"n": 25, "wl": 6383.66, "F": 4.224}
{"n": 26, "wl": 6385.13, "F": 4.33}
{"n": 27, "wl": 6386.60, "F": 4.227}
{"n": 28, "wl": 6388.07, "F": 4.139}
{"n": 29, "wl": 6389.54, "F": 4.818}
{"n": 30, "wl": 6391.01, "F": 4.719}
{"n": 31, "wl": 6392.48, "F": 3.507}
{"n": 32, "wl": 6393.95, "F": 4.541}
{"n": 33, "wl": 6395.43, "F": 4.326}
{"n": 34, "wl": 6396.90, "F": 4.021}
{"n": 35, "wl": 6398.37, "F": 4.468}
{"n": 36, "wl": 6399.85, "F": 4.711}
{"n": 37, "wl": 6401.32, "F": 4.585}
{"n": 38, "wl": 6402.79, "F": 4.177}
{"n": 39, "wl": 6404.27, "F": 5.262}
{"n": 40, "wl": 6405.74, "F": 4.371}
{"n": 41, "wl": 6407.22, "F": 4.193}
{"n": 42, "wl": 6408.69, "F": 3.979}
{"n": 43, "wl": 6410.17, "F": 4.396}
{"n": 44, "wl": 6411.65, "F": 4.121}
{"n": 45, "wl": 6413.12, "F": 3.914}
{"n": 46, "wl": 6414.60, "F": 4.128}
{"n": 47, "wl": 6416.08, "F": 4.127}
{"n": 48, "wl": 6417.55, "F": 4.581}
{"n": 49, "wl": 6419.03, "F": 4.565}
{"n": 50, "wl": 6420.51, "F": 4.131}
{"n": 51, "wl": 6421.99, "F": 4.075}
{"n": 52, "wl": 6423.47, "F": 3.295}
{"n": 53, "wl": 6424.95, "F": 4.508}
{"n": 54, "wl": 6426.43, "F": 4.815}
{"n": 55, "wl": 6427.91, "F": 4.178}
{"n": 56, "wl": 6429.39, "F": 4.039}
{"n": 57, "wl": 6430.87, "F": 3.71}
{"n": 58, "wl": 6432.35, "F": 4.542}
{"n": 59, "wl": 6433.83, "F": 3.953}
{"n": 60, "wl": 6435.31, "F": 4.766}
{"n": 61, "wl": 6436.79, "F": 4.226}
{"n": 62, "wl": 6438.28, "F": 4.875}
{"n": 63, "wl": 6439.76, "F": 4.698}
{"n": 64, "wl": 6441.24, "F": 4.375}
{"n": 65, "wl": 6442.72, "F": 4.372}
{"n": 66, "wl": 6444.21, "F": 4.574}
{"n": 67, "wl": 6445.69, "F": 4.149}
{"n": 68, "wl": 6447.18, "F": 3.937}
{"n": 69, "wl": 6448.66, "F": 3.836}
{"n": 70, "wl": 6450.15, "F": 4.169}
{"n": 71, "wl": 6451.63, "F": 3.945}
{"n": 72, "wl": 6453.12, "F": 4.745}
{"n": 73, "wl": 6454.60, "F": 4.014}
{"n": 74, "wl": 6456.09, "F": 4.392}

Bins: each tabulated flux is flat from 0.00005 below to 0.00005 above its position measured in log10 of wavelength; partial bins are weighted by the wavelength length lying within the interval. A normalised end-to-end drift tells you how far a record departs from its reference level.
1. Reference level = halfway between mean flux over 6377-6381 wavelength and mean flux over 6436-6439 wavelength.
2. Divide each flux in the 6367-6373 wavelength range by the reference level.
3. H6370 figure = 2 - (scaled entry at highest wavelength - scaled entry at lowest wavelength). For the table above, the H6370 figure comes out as 1.87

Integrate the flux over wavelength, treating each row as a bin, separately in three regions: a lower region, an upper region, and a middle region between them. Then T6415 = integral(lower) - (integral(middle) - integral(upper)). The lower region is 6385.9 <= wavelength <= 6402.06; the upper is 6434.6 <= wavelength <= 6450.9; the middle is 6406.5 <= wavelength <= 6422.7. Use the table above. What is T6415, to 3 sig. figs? 73.7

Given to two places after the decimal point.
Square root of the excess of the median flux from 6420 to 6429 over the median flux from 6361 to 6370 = 0.48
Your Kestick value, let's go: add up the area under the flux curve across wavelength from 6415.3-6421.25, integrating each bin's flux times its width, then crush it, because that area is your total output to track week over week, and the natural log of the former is 3.25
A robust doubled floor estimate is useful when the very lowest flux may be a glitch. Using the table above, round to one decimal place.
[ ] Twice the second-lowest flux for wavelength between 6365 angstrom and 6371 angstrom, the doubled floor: 8.7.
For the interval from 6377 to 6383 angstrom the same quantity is 8.7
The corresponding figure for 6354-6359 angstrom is 7.4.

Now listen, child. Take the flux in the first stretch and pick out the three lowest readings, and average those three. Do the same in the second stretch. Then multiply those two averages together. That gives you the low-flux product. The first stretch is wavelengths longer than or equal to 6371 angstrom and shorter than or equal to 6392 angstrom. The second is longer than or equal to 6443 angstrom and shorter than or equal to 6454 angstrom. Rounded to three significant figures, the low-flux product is 16.1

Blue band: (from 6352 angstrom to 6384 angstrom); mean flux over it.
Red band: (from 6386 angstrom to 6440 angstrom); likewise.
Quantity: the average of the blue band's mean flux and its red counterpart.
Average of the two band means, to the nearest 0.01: 4.25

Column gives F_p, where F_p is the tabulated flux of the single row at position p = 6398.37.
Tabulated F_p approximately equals 4.468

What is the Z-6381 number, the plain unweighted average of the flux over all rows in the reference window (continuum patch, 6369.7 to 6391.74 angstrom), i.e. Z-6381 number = 4.43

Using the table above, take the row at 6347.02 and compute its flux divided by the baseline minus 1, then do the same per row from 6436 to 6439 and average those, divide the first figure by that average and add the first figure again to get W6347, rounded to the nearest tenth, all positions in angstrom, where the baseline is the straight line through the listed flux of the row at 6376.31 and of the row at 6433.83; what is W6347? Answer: -1.0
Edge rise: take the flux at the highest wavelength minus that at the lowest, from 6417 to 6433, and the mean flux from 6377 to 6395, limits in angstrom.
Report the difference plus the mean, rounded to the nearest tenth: 4.3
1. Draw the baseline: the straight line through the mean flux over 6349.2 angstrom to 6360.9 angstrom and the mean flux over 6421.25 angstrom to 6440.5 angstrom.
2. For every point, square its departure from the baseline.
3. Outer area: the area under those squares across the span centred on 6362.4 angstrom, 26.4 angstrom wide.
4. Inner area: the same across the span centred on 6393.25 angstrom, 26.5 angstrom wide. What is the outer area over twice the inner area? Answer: 0.92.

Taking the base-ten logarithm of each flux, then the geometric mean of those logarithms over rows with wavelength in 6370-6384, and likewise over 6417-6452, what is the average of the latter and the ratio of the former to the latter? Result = 0.828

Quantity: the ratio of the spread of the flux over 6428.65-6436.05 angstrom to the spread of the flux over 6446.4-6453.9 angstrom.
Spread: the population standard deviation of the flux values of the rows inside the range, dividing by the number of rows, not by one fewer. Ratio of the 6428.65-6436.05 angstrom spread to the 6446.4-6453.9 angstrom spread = 1.2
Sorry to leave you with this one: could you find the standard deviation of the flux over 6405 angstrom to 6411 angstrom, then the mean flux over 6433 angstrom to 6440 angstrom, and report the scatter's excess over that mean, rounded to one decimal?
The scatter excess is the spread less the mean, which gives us -4.3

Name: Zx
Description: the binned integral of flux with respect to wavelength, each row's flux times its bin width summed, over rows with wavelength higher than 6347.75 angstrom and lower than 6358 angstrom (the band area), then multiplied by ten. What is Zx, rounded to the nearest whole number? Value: 410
